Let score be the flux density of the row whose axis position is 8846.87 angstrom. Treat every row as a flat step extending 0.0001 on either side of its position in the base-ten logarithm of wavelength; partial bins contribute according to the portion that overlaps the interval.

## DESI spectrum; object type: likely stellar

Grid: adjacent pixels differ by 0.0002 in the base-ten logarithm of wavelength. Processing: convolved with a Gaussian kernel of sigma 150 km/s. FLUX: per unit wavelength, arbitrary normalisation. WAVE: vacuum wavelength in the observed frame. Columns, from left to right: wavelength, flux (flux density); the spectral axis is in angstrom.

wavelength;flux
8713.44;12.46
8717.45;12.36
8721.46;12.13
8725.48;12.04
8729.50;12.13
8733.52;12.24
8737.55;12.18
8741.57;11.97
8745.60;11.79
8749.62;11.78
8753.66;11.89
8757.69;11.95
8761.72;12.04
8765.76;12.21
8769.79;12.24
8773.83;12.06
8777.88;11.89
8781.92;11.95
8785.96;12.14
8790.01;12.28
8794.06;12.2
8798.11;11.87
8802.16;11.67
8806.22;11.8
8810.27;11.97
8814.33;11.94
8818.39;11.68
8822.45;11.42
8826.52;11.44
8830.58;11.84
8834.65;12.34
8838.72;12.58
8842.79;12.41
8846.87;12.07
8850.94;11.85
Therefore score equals 12.07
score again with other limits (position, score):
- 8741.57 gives 11.97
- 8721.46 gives 12.13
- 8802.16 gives 11.67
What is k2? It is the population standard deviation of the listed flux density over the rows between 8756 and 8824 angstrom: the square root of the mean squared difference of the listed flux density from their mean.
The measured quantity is 0.223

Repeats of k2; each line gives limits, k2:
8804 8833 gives 0.207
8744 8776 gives 0.163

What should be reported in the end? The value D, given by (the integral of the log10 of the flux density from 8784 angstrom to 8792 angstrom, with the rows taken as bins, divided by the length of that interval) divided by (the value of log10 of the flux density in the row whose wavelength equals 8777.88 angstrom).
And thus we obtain 1.010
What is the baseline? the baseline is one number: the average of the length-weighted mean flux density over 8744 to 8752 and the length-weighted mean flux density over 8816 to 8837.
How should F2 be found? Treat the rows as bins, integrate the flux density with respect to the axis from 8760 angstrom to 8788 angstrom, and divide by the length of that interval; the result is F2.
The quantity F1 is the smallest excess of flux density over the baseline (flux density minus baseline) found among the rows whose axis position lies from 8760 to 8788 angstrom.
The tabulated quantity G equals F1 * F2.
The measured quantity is 1.4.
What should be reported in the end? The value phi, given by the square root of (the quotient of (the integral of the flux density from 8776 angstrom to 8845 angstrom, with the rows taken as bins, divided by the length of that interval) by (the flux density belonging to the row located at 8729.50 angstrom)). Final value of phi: 0.99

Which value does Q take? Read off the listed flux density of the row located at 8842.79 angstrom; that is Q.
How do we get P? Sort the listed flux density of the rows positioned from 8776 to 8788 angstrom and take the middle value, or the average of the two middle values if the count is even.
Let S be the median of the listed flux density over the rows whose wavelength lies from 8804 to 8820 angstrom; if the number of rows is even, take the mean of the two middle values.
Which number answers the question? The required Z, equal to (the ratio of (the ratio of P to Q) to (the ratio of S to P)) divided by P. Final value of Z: 0.0811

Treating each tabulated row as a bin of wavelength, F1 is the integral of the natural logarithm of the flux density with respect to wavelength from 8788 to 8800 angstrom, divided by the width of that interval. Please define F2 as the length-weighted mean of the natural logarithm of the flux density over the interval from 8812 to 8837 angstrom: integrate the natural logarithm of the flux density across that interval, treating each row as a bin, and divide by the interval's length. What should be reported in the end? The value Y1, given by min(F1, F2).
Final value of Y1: 2.47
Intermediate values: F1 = 2.495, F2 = 2.47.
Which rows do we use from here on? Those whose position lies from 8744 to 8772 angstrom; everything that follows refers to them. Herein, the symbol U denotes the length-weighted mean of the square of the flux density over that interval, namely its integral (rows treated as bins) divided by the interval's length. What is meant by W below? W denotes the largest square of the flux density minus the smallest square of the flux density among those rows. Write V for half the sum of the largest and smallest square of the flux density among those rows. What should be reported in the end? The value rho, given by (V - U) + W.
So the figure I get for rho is 12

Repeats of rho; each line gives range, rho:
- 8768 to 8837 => 21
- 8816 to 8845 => 29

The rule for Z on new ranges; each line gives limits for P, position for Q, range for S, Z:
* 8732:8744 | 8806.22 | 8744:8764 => 0.0868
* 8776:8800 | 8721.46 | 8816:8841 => 0.0844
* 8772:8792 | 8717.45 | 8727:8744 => 0.0803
